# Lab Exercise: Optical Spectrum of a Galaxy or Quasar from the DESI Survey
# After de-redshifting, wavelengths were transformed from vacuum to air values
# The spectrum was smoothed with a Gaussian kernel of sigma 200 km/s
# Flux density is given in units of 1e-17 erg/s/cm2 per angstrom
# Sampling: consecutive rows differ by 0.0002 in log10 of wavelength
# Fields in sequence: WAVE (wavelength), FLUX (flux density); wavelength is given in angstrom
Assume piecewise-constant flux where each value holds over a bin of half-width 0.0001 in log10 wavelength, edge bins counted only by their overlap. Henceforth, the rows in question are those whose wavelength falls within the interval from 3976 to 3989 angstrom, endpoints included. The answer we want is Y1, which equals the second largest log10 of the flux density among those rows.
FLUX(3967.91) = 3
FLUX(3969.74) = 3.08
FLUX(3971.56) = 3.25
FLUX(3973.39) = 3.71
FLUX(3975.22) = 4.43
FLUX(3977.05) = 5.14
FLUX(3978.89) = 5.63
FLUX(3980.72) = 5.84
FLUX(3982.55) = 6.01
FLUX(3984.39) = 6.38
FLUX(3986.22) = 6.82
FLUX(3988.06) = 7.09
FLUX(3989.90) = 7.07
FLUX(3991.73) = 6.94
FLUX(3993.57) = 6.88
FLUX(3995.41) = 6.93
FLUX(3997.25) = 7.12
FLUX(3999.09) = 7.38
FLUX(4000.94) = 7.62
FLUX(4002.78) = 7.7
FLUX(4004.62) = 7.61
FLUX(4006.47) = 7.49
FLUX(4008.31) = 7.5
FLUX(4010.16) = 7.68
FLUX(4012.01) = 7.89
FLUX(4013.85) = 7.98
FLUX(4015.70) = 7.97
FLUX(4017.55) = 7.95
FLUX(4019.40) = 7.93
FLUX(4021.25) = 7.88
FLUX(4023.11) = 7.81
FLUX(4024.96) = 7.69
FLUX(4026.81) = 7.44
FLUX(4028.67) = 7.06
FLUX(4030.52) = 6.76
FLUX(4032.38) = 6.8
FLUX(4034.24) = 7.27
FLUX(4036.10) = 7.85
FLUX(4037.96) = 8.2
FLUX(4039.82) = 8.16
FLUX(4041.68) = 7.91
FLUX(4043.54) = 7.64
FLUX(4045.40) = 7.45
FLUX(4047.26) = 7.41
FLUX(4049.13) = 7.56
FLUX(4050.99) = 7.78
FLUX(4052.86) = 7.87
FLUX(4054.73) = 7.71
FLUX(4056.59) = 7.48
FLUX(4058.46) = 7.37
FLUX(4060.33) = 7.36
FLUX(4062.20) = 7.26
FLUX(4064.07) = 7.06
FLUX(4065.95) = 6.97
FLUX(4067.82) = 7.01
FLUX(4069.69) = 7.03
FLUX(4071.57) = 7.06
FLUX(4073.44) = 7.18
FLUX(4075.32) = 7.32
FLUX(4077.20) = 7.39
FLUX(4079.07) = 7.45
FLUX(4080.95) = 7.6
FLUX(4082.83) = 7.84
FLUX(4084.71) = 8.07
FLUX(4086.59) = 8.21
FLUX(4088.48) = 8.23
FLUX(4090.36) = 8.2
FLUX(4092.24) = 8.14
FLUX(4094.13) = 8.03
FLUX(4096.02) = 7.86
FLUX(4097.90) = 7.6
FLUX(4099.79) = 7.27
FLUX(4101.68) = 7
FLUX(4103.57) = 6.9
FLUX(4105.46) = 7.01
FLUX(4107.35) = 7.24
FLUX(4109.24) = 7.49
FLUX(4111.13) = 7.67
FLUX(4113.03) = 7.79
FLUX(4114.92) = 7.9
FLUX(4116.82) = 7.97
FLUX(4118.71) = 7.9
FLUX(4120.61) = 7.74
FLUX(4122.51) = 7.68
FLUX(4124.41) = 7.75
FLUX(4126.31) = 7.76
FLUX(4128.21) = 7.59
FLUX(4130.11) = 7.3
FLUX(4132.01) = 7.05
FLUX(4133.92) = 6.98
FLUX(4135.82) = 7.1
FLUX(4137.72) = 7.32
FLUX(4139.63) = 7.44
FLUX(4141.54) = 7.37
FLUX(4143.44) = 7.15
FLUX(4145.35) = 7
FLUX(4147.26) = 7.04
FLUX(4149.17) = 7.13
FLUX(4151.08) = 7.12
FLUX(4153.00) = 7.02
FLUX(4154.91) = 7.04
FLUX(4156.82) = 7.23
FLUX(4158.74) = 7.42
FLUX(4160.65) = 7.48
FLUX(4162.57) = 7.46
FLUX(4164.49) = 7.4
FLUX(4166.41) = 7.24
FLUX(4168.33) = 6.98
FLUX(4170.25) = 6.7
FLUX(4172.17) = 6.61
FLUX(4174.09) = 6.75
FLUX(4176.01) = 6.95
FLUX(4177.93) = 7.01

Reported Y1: 0.83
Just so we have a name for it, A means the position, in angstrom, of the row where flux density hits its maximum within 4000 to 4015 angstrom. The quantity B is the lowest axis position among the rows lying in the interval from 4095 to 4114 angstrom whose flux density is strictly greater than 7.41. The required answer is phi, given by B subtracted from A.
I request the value -82.2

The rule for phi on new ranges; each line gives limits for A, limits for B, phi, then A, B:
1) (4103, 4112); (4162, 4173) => -51.4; 4111.13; 4162.57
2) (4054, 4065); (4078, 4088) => -24.3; 4054.73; 4079.07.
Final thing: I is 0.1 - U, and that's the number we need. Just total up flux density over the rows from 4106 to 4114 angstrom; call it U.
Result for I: -30.1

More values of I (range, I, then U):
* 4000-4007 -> -30.3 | 30.4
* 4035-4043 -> -32.0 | 32.1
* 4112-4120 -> -31.5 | 31.6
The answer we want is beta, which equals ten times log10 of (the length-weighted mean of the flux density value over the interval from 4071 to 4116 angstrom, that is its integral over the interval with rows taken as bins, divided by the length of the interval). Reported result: 8.81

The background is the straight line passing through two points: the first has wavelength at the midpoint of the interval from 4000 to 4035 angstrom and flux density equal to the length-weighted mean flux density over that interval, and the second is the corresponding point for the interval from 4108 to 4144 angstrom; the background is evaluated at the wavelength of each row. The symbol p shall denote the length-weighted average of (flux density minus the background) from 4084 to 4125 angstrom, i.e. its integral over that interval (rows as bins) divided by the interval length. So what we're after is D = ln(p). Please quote -1.76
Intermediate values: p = 0.17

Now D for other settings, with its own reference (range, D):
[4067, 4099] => -2.18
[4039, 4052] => -2.02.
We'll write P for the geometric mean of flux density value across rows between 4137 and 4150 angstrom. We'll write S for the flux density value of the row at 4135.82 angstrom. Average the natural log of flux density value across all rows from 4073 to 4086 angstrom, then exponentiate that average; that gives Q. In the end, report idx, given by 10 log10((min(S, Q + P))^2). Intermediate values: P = 7.21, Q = 7.54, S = 7.1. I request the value 17.03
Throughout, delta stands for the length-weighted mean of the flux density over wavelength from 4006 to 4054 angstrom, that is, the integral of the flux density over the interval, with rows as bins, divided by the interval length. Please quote 7.7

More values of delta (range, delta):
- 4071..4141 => 7.6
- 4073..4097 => 7.8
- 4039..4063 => 7.6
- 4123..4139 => 7.4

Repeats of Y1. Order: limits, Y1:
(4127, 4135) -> 0.86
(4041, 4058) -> 0.90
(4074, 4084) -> 0.88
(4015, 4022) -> 0.90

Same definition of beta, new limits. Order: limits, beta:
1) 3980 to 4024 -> 8.64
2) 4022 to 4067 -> 8.75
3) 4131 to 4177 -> 8.53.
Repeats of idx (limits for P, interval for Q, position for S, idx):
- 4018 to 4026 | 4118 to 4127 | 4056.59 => 17.48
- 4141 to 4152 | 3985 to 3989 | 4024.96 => 17.72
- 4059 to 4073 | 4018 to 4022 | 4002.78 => 17.73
